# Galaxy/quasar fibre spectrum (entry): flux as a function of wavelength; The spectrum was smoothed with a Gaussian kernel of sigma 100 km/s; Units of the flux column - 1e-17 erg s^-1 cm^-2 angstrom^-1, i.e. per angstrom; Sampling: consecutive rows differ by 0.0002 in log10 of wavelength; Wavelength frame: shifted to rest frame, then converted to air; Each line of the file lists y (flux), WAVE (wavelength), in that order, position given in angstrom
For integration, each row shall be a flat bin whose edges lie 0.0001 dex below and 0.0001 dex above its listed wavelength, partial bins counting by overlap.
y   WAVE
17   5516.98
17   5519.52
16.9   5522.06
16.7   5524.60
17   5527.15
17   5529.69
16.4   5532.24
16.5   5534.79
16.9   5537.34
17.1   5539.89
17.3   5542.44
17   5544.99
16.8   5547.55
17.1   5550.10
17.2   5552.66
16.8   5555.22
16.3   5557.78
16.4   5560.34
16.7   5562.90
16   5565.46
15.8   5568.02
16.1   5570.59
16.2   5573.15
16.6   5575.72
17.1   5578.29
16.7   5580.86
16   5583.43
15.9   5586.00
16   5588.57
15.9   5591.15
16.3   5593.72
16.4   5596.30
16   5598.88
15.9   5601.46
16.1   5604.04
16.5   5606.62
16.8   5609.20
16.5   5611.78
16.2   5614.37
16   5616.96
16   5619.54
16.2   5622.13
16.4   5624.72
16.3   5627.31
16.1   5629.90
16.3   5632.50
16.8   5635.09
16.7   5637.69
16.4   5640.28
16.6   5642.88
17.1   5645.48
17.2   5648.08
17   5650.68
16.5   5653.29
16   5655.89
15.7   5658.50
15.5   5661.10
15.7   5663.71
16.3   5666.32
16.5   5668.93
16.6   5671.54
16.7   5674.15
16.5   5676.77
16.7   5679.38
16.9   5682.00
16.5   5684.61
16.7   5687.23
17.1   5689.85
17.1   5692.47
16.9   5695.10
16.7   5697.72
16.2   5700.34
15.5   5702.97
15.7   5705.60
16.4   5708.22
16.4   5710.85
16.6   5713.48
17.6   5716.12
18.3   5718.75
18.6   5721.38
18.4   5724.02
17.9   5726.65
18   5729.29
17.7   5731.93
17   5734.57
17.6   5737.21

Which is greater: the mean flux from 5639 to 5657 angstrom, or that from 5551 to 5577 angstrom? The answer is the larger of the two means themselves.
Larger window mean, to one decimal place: 16.7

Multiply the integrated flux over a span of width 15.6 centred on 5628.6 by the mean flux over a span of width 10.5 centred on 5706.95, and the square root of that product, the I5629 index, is 64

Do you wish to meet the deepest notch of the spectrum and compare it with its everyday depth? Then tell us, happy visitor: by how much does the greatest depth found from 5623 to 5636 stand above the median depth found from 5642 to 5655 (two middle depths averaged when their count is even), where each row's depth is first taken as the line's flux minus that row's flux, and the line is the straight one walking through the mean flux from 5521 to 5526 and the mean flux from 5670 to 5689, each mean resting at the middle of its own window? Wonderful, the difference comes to 0.92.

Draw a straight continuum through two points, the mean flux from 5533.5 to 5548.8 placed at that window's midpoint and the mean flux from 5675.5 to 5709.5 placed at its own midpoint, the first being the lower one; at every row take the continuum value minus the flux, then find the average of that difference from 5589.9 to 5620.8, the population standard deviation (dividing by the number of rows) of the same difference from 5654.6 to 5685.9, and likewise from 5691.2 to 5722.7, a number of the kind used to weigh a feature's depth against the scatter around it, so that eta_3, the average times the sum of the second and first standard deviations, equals 0.75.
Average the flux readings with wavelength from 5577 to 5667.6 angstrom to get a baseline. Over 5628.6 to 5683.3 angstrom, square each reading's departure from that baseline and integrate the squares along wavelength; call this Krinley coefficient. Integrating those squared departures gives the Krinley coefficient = 12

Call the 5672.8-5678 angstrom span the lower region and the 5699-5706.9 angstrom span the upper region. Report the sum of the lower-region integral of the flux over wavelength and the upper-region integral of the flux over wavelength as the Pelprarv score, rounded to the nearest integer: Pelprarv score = 211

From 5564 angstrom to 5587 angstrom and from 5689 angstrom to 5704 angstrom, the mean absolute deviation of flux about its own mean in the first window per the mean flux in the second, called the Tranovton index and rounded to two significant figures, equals 0.021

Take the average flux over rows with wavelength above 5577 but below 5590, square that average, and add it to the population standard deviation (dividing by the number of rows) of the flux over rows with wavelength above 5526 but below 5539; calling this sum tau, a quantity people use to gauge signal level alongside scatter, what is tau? 267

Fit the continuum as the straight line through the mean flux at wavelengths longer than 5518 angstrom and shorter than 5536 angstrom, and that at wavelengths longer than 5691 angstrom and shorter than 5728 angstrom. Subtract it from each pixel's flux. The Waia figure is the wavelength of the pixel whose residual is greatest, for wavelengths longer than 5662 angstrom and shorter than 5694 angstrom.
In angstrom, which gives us 5689.85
